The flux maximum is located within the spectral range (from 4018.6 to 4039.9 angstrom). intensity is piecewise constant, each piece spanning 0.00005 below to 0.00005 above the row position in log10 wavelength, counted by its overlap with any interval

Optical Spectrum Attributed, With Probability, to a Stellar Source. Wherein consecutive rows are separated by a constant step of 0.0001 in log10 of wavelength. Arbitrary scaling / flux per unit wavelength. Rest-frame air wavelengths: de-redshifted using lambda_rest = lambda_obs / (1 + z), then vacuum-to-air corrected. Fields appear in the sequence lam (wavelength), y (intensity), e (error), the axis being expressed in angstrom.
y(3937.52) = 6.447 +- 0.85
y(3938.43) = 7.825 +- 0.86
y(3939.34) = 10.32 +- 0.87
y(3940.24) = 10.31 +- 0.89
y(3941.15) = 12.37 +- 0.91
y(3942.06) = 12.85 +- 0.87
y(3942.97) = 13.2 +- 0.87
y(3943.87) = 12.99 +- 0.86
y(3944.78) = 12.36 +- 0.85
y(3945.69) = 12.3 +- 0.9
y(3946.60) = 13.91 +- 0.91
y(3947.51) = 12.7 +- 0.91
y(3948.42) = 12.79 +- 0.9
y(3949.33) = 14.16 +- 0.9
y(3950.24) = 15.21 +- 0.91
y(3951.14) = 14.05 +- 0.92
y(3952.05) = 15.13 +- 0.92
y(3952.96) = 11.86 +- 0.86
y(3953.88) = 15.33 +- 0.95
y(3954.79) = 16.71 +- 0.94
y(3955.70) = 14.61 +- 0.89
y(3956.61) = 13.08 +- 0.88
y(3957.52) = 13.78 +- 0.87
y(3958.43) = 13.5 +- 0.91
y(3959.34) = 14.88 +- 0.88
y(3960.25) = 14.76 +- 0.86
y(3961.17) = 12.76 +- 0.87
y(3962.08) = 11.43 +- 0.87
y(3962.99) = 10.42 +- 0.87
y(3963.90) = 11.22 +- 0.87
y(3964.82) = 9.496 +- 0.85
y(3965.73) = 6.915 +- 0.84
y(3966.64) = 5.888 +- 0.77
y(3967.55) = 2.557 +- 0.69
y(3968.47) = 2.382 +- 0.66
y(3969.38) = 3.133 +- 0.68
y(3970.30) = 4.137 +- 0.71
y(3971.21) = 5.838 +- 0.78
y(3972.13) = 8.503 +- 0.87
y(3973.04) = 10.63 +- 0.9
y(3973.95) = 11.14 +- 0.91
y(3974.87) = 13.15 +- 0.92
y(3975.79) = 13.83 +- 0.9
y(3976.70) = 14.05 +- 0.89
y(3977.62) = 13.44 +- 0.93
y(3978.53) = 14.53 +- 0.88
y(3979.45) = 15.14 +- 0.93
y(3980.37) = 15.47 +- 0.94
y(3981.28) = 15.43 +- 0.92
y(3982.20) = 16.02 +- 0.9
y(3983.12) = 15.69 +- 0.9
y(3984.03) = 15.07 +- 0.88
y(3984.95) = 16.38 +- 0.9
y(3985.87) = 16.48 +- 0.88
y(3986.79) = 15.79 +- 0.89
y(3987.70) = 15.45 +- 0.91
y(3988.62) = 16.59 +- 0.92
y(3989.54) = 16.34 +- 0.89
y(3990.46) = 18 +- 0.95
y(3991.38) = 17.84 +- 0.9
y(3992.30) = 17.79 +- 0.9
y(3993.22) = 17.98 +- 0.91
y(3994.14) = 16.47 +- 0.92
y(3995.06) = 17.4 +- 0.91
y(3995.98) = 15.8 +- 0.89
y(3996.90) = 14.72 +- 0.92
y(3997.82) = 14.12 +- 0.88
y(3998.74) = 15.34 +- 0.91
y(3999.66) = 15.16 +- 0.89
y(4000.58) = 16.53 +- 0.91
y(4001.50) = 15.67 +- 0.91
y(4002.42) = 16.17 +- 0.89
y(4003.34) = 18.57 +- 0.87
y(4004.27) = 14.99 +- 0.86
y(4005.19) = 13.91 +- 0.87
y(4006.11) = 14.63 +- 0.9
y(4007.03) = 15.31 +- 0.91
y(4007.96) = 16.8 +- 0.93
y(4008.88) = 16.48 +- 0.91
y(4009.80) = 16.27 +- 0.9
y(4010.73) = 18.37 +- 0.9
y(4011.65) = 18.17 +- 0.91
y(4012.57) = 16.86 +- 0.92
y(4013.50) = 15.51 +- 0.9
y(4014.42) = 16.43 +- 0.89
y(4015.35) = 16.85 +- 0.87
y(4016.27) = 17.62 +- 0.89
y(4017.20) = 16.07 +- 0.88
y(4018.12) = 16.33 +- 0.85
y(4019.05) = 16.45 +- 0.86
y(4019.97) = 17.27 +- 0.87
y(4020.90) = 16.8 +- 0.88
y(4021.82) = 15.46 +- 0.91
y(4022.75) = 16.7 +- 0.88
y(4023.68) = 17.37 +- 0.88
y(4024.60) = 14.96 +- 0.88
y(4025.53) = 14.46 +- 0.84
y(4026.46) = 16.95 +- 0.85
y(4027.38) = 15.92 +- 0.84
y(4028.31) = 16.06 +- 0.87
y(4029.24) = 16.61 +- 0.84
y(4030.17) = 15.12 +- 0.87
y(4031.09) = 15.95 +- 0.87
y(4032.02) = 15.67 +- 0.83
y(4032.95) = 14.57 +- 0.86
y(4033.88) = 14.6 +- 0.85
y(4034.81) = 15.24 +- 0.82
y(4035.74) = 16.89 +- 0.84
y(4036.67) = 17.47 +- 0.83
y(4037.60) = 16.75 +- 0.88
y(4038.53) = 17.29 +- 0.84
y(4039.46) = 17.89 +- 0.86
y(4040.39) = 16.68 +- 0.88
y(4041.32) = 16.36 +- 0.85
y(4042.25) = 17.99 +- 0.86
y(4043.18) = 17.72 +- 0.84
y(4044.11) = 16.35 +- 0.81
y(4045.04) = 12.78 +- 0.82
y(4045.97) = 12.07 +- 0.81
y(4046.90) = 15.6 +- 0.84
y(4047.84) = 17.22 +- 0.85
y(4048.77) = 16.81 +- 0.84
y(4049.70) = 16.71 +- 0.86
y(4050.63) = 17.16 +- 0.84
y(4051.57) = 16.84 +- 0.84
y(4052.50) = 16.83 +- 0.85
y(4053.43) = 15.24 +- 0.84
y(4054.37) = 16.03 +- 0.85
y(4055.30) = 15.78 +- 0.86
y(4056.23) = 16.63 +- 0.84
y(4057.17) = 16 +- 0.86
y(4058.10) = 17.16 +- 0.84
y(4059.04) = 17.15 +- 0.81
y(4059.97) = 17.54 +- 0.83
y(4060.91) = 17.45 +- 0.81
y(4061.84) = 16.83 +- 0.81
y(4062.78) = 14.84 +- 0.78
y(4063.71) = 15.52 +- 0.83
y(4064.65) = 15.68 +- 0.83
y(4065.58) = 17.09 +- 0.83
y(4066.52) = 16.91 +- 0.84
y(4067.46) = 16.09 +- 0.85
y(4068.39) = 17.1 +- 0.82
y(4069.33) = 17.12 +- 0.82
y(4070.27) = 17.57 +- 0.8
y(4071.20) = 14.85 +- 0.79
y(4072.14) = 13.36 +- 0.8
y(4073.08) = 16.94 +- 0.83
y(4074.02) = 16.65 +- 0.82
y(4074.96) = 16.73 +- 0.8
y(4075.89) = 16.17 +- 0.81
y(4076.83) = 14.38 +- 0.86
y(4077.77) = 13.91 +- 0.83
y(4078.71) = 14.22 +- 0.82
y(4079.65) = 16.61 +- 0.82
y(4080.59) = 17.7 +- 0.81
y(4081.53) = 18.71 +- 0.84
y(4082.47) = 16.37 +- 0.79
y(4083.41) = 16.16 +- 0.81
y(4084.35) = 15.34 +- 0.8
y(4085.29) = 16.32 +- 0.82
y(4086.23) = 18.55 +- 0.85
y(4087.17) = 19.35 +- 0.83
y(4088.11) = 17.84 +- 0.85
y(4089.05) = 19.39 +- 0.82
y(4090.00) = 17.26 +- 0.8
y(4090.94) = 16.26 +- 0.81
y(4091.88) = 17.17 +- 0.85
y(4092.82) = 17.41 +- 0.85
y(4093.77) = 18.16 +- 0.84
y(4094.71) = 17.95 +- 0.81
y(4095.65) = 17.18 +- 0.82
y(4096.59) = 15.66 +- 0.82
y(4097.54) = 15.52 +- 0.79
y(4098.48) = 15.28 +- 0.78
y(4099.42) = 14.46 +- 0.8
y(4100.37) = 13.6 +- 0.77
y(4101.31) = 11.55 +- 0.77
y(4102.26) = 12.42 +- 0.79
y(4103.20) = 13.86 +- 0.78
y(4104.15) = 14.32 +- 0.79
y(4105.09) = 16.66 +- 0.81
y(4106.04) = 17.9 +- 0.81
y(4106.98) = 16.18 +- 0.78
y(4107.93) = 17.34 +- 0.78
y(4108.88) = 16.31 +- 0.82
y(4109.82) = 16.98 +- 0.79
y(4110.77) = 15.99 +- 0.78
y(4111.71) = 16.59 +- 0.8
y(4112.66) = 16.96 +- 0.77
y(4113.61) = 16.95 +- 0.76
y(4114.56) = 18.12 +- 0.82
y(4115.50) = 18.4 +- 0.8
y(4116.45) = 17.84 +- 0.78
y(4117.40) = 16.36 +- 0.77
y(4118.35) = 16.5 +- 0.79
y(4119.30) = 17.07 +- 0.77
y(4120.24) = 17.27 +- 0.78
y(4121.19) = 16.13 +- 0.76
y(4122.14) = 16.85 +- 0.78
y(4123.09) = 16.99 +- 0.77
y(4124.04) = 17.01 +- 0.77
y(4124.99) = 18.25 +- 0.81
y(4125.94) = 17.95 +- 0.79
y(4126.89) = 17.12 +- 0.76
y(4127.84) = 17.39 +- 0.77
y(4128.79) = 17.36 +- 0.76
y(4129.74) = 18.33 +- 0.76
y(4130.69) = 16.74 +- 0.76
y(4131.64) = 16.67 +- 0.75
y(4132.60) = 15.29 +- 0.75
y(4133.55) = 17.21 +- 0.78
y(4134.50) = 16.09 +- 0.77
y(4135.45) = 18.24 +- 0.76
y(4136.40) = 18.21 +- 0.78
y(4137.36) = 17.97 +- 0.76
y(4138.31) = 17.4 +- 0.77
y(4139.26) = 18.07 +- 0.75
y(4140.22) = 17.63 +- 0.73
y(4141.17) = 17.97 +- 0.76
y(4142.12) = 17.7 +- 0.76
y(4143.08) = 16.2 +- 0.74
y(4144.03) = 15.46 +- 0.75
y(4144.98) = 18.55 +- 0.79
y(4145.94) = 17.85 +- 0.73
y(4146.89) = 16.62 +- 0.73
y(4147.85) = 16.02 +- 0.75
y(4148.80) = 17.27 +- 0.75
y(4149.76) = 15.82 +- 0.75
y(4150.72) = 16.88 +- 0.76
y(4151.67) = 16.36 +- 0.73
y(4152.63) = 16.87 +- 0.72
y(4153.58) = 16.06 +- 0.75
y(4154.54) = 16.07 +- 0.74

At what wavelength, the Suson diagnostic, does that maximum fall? 4039.46 angstrom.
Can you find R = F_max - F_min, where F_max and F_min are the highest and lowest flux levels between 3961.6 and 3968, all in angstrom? 8.9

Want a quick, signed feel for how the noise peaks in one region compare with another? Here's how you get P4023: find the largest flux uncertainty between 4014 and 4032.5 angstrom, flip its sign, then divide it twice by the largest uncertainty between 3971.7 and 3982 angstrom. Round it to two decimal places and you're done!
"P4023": -1.03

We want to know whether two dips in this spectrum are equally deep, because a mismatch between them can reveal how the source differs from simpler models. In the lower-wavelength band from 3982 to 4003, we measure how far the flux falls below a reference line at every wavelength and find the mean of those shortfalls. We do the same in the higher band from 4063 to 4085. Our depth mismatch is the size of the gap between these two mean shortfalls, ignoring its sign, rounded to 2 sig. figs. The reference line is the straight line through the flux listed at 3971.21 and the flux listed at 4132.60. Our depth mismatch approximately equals 4.9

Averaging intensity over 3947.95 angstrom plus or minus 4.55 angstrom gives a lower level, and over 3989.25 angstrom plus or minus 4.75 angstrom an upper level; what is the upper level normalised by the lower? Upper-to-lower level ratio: 1.24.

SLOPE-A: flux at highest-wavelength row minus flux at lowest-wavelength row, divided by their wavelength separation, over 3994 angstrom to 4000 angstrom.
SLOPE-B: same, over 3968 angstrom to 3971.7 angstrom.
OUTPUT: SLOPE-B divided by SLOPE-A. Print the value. -5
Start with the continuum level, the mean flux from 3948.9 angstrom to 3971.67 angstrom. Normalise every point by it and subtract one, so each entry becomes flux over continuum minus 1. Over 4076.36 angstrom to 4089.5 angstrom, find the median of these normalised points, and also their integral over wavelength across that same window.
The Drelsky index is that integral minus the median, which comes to 6.53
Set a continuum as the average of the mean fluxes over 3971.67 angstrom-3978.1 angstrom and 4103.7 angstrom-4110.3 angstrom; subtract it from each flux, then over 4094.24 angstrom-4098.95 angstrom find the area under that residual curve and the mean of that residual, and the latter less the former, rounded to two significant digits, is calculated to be -7.4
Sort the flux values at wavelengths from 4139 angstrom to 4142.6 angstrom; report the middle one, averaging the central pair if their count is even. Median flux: 17.8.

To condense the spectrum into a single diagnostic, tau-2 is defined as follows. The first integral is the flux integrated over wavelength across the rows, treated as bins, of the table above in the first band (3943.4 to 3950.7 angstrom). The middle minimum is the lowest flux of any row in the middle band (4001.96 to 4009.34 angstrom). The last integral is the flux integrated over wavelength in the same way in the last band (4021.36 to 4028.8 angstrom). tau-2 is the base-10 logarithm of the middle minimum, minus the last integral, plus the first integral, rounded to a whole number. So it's -21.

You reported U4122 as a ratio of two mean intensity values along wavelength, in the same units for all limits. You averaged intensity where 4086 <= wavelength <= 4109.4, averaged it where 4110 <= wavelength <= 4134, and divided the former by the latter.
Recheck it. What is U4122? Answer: 0.95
